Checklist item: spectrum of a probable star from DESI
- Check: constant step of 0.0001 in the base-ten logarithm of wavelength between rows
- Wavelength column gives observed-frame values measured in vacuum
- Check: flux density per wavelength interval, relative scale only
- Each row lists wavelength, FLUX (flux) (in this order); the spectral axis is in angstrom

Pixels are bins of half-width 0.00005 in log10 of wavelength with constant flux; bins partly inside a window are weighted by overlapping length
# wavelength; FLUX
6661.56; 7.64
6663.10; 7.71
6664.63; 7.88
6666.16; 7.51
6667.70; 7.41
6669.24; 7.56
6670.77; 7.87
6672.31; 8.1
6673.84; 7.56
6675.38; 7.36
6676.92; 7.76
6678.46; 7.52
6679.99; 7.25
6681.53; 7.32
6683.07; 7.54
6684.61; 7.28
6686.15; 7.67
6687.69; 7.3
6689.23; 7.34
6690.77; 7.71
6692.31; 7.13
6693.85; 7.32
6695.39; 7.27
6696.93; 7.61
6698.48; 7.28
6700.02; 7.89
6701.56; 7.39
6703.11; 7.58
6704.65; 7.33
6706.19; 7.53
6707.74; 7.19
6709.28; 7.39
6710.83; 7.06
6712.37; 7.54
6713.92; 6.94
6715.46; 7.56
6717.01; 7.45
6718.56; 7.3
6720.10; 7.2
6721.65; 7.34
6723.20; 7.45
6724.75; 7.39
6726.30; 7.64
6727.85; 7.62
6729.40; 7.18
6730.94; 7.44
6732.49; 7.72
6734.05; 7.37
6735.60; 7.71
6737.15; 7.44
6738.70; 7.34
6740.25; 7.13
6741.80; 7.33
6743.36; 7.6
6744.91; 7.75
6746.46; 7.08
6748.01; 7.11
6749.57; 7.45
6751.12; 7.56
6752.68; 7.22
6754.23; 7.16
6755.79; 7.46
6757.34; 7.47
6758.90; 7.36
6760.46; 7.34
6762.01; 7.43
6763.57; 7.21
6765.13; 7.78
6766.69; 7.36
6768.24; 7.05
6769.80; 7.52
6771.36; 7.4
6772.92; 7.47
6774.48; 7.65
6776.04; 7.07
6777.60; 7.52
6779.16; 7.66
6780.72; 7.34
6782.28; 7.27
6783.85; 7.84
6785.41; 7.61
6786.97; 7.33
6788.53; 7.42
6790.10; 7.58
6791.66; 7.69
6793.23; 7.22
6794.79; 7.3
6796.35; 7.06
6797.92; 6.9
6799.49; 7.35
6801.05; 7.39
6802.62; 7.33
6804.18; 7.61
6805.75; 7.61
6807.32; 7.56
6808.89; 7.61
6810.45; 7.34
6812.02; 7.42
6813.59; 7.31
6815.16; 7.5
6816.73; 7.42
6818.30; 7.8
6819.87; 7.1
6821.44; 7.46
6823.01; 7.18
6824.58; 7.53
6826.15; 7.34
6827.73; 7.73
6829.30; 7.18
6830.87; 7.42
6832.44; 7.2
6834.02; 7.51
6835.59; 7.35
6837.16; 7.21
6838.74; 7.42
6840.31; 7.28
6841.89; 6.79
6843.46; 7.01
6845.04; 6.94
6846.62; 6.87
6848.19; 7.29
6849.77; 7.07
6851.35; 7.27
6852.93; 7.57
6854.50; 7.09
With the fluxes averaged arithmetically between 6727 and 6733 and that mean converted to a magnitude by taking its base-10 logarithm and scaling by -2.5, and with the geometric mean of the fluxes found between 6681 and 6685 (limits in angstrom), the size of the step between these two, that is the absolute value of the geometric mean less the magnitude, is 9.57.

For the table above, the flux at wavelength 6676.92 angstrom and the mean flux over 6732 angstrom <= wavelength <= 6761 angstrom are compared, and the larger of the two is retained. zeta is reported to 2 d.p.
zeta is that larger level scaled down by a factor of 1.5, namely 5.17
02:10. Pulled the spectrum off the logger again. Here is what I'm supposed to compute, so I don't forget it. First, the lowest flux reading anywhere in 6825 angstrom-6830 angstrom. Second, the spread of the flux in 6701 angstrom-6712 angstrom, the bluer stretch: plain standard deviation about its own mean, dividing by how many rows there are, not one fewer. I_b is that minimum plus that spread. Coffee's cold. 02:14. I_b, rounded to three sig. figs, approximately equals 7.35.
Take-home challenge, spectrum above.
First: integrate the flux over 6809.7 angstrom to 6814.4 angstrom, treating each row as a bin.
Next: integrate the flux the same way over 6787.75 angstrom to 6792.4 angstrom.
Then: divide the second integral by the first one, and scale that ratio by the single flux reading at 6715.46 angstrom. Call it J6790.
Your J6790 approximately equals 7.7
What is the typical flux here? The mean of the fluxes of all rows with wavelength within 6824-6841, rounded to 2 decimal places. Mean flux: 7.38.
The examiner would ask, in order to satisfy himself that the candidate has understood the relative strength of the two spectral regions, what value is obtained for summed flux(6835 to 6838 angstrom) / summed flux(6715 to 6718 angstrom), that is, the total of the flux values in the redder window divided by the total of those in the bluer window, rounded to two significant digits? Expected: 0.97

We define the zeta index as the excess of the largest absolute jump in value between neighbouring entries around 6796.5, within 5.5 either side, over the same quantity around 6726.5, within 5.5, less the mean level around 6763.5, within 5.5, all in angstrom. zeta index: -7.33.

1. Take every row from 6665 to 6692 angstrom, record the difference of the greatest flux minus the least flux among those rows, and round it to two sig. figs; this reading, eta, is 0.85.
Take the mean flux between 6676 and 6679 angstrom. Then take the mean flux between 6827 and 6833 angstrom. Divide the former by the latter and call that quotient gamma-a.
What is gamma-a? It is 1.03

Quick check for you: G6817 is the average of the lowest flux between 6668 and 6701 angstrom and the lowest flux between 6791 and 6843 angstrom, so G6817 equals 6.96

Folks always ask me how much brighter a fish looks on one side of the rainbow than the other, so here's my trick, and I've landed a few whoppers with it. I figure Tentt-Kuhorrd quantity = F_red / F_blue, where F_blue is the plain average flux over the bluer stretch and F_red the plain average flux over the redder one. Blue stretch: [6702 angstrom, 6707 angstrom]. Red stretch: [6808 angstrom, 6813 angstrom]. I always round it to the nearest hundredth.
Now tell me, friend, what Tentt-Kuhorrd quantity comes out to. 1.00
